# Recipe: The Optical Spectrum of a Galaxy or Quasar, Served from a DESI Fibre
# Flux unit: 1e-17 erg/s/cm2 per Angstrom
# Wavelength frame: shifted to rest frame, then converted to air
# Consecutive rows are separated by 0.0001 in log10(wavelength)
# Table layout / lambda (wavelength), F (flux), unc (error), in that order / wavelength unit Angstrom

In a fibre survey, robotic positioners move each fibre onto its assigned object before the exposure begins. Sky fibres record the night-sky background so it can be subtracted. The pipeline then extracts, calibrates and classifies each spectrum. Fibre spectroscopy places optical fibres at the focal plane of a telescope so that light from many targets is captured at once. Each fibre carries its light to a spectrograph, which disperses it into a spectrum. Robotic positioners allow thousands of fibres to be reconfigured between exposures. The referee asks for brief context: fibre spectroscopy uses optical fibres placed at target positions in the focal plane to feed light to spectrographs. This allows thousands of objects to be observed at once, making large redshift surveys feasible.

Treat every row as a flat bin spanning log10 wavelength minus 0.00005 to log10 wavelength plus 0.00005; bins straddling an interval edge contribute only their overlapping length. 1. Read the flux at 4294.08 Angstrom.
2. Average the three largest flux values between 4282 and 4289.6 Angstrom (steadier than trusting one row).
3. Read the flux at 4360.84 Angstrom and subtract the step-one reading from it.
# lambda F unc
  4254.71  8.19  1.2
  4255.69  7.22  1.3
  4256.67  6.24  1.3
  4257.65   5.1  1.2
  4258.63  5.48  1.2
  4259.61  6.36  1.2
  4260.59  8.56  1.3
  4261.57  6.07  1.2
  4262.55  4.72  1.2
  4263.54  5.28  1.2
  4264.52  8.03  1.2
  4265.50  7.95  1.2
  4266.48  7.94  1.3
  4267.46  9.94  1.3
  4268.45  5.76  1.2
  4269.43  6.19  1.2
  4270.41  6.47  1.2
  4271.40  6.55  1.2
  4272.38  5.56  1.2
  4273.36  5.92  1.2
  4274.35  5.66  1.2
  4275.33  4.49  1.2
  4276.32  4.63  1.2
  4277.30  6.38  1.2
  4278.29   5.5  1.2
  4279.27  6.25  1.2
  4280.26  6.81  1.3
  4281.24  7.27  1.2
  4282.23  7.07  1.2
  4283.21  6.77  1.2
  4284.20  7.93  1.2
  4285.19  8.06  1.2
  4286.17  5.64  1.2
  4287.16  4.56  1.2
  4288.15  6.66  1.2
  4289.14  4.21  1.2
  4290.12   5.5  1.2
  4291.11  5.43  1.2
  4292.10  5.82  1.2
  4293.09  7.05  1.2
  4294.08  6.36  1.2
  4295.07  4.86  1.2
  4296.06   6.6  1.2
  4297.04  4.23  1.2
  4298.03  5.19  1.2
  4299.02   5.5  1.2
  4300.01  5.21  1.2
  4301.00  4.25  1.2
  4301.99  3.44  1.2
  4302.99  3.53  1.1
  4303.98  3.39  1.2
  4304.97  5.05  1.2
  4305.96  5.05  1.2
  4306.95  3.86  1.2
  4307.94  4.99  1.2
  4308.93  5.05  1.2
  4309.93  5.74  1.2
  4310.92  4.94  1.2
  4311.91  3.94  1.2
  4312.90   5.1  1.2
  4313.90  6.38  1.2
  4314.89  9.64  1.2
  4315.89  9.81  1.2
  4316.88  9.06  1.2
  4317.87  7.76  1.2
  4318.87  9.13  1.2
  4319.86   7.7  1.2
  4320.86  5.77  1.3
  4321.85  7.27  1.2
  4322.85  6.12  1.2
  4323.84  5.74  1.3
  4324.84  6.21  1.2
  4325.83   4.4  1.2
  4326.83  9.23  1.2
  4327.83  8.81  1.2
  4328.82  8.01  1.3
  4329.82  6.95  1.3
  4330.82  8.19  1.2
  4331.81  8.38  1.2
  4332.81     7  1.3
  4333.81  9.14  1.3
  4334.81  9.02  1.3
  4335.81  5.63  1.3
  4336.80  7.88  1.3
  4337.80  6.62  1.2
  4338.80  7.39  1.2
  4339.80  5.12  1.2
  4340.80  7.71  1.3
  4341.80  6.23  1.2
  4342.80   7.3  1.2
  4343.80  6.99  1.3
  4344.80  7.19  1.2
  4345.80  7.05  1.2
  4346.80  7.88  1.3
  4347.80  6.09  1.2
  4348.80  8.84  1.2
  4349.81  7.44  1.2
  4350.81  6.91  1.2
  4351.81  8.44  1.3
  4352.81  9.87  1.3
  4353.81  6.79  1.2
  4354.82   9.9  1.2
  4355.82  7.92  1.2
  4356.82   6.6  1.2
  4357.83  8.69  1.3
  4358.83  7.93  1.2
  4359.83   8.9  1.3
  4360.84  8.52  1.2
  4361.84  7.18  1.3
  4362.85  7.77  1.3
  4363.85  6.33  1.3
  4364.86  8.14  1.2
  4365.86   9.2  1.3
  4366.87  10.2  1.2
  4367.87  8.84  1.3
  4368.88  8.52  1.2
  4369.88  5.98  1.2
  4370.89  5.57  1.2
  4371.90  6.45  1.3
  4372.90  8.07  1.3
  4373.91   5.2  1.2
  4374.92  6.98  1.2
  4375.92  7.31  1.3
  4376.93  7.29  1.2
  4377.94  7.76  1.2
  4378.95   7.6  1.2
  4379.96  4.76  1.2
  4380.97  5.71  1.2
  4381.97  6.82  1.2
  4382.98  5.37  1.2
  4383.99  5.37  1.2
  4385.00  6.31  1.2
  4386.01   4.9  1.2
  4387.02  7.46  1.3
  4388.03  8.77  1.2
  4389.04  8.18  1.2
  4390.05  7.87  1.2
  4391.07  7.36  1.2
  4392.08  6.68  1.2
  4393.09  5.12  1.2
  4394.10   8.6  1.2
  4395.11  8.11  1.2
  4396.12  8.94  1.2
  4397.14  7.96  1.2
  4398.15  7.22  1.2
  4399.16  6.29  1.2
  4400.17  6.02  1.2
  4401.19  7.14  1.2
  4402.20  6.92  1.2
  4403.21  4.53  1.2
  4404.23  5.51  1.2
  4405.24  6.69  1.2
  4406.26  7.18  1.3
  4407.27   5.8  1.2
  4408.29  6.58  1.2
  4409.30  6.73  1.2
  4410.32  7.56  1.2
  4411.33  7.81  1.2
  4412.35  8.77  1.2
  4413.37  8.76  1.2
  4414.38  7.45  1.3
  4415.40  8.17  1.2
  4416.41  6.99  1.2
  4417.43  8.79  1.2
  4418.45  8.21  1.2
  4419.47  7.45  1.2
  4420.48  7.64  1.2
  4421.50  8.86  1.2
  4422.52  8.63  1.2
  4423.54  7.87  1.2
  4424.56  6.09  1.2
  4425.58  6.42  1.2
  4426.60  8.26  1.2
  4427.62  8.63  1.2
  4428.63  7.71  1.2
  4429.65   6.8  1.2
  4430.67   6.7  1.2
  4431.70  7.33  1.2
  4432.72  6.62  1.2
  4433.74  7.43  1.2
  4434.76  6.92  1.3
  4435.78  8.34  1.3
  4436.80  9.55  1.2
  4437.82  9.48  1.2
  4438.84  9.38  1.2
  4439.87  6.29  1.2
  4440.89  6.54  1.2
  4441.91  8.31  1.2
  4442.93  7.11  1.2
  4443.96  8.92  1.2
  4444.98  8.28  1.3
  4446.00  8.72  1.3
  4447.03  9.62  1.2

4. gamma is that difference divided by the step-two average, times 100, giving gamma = 28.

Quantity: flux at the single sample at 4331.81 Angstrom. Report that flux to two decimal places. 8.38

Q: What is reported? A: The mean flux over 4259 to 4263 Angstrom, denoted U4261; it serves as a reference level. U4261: 6.4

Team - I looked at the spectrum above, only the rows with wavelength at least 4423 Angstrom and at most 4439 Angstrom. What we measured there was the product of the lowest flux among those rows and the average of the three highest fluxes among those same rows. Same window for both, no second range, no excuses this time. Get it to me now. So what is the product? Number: 58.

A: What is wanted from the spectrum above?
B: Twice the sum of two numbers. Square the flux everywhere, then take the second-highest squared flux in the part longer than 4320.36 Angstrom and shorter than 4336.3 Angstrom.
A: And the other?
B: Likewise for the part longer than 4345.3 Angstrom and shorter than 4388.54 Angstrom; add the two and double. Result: 363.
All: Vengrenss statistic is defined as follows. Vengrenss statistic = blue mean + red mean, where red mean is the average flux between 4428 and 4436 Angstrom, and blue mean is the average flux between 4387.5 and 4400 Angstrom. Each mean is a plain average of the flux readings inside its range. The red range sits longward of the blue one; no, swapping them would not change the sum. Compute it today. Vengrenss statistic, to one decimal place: 14.8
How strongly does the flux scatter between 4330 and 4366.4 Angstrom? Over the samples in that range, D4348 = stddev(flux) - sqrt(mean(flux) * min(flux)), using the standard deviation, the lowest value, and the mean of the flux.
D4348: -5.1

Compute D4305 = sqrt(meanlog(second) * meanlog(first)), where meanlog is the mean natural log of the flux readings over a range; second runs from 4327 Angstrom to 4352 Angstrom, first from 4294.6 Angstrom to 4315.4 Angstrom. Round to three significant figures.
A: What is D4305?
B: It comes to 1.78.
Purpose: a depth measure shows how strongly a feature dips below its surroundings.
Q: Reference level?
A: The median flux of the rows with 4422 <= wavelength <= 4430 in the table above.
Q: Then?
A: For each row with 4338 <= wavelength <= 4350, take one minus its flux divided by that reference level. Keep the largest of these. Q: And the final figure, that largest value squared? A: 0.12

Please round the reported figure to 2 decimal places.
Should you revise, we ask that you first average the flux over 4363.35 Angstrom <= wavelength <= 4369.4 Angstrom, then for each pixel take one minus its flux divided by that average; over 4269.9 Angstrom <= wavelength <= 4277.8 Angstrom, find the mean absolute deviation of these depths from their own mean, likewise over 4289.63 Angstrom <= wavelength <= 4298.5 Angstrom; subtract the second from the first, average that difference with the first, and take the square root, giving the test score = 0.18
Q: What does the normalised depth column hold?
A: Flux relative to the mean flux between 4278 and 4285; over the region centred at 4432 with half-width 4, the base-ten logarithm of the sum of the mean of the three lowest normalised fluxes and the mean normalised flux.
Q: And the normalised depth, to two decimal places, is 0.31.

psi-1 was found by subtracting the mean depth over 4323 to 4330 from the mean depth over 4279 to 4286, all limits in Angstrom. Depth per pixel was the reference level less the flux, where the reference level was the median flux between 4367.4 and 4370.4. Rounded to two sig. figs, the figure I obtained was -0.12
